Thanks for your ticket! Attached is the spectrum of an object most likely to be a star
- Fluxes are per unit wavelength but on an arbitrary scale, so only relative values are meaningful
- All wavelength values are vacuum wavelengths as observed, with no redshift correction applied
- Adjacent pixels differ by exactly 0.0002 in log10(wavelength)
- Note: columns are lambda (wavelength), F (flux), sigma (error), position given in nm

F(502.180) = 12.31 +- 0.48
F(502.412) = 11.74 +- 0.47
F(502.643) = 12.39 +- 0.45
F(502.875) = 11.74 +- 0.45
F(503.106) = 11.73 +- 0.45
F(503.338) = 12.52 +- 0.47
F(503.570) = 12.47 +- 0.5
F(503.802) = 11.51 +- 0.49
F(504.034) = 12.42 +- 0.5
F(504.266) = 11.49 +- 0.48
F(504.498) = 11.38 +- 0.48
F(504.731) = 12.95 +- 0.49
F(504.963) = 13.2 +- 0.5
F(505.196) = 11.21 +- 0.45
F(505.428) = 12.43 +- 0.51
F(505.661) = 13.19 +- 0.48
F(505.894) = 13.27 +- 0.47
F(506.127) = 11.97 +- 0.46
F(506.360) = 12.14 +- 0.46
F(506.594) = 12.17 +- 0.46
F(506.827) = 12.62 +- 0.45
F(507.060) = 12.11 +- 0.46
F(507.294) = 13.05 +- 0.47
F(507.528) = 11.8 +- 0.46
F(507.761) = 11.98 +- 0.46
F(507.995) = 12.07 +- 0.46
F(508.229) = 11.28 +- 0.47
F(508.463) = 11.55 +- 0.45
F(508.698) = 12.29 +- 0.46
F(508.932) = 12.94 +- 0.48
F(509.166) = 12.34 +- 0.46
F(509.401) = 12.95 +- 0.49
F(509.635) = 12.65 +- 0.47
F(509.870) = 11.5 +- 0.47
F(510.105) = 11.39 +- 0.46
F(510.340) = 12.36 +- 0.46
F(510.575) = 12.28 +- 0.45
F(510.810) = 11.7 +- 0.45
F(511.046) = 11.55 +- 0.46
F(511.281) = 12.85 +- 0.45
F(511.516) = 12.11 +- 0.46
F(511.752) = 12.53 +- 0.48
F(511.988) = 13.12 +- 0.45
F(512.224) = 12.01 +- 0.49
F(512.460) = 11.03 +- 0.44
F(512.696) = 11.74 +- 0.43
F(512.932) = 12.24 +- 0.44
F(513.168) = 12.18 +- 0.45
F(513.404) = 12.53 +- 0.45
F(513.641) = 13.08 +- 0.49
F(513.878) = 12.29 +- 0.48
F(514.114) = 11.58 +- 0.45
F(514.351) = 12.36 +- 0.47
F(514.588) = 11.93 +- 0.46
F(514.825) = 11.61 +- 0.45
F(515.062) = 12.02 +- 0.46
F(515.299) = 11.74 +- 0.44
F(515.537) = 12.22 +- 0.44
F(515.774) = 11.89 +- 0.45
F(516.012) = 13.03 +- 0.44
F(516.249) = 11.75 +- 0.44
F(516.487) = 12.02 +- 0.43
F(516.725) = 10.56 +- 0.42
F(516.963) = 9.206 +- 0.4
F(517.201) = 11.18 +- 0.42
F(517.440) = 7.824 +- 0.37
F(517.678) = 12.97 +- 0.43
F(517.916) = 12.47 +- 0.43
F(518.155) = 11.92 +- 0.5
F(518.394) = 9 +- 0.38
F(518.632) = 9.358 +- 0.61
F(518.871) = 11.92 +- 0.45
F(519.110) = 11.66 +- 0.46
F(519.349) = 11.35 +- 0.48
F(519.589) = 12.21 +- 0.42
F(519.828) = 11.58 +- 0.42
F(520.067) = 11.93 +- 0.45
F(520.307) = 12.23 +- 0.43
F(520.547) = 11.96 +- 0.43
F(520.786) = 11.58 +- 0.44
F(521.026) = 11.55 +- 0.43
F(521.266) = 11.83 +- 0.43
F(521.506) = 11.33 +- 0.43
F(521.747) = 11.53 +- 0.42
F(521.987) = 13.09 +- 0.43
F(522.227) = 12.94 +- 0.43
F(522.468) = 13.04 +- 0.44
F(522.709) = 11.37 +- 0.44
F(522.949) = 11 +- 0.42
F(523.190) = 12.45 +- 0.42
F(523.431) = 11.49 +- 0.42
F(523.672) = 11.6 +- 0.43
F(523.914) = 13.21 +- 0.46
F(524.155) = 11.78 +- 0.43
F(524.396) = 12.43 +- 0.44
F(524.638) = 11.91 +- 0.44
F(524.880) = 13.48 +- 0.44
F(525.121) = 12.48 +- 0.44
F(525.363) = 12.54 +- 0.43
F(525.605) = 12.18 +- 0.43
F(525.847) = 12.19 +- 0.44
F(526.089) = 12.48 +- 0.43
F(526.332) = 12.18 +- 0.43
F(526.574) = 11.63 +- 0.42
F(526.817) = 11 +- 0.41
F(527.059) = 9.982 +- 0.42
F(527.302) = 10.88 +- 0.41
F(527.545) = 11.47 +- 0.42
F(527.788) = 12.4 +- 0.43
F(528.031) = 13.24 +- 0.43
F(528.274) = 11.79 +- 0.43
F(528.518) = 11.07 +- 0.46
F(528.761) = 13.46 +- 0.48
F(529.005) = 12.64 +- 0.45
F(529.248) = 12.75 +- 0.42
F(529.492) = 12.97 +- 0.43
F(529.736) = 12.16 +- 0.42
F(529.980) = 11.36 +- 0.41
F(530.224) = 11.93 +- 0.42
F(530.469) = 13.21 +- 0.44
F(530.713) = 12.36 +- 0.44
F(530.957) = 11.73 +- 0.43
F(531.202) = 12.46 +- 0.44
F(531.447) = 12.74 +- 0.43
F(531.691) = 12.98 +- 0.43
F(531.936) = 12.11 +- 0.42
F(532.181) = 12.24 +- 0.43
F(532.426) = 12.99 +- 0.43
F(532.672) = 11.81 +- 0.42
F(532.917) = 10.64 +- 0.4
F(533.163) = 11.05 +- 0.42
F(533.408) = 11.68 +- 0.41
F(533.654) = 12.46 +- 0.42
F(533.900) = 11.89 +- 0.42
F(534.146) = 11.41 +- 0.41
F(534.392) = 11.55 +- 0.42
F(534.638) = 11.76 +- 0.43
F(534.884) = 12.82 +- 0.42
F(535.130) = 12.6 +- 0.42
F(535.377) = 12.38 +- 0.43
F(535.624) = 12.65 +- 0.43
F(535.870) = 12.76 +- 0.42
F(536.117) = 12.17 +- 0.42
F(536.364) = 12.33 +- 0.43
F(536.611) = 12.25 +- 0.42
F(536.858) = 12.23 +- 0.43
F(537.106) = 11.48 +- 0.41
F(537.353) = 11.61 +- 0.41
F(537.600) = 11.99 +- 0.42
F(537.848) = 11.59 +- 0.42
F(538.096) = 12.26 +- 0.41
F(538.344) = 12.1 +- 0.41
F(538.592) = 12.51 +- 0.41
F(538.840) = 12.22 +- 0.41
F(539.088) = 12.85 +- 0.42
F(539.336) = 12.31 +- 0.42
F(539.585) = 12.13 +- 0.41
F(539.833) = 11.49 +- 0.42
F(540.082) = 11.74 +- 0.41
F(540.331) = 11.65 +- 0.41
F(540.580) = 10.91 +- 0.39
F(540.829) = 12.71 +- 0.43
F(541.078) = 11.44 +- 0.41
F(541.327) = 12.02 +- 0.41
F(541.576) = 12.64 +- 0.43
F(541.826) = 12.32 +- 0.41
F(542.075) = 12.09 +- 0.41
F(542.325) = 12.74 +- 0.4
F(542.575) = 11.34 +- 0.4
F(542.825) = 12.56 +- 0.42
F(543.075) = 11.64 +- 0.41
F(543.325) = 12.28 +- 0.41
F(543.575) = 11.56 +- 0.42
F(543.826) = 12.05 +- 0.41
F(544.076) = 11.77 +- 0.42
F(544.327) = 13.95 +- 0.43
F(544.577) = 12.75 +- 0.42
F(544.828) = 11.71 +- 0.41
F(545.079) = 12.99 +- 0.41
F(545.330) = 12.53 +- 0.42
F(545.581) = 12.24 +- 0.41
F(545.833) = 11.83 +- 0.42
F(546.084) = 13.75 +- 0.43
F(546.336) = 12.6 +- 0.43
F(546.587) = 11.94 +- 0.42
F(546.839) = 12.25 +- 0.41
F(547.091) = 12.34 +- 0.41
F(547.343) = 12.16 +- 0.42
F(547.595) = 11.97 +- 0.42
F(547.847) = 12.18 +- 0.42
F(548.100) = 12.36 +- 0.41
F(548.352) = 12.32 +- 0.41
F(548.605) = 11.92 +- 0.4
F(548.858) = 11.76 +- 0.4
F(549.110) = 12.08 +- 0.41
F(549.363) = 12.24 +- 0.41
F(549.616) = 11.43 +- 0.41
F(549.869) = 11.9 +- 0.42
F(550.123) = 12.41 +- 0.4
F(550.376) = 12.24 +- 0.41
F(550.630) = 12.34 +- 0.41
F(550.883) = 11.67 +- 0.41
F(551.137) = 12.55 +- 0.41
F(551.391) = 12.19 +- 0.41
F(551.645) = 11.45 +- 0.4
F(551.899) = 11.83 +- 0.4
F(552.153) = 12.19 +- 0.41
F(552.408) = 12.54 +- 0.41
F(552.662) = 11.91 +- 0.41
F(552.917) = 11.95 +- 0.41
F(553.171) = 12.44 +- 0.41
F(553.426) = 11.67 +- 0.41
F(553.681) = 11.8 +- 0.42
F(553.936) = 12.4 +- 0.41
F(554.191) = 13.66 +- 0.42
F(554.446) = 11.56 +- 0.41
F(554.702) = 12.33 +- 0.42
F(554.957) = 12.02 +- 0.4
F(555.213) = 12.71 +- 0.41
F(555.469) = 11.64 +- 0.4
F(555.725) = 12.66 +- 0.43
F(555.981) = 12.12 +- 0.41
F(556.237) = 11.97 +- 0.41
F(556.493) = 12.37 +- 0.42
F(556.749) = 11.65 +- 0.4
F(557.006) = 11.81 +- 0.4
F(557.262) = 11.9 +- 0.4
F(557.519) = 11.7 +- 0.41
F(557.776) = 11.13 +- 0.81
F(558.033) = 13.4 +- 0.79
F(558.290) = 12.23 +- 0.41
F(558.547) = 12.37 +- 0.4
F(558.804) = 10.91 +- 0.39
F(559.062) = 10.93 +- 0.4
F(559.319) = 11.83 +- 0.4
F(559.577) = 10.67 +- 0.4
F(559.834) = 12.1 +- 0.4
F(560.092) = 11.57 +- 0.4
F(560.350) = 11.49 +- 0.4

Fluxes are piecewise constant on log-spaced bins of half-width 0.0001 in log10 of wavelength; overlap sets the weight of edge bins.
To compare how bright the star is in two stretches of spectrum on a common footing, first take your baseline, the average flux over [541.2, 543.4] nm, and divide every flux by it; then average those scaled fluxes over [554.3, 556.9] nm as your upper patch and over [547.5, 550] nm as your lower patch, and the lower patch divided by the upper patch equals 0.99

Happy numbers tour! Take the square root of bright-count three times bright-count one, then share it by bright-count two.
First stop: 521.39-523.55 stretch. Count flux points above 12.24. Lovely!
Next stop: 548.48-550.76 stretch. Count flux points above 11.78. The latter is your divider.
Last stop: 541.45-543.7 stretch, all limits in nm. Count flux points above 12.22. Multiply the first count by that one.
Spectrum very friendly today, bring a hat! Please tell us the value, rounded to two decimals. 0.64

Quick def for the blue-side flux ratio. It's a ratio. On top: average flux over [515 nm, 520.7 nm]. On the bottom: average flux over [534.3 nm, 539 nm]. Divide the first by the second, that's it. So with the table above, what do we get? 0.94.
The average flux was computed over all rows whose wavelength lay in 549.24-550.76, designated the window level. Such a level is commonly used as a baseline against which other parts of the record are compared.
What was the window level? 12.1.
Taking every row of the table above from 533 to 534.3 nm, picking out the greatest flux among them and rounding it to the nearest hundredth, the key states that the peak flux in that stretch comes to 12.46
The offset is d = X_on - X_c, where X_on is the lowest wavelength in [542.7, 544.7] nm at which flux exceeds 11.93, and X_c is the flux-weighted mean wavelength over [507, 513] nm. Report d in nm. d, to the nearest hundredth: 32.84 nm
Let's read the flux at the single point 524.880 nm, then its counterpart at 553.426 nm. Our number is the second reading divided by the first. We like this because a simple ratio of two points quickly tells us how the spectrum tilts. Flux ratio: 0.87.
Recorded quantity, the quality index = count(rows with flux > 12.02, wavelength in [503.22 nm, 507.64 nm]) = 13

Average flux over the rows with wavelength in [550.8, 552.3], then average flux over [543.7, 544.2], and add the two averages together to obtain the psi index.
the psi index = 23.9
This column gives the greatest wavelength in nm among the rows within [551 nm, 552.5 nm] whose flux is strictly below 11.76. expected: 551.645 nm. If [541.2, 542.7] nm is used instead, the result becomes 542.575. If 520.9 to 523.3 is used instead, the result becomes 522.949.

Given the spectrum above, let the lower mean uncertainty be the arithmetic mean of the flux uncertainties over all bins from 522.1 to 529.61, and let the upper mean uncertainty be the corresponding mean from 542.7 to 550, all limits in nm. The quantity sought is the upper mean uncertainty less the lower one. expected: -0.018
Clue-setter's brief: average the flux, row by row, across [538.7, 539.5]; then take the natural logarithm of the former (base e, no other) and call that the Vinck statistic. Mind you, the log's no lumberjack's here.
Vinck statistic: 2.52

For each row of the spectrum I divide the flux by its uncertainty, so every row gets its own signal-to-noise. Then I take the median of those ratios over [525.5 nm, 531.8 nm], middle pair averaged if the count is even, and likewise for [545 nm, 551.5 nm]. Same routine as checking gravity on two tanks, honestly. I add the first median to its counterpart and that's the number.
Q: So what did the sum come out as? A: 58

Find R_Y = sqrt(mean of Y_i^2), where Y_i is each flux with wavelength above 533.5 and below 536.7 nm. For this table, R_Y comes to 12.2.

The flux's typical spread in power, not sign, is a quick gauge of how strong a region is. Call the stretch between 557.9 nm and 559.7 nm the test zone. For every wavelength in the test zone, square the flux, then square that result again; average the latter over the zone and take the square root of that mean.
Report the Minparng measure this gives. 141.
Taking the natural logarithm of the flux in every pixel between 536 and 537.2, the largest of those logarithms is 2.51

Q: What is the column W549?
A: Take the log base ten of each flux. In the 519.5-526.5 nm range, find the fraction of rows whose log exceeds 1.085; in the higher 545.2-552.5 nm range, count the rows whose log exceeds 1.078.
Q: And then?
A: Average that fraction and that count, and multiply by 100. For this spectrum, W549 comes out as 1026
